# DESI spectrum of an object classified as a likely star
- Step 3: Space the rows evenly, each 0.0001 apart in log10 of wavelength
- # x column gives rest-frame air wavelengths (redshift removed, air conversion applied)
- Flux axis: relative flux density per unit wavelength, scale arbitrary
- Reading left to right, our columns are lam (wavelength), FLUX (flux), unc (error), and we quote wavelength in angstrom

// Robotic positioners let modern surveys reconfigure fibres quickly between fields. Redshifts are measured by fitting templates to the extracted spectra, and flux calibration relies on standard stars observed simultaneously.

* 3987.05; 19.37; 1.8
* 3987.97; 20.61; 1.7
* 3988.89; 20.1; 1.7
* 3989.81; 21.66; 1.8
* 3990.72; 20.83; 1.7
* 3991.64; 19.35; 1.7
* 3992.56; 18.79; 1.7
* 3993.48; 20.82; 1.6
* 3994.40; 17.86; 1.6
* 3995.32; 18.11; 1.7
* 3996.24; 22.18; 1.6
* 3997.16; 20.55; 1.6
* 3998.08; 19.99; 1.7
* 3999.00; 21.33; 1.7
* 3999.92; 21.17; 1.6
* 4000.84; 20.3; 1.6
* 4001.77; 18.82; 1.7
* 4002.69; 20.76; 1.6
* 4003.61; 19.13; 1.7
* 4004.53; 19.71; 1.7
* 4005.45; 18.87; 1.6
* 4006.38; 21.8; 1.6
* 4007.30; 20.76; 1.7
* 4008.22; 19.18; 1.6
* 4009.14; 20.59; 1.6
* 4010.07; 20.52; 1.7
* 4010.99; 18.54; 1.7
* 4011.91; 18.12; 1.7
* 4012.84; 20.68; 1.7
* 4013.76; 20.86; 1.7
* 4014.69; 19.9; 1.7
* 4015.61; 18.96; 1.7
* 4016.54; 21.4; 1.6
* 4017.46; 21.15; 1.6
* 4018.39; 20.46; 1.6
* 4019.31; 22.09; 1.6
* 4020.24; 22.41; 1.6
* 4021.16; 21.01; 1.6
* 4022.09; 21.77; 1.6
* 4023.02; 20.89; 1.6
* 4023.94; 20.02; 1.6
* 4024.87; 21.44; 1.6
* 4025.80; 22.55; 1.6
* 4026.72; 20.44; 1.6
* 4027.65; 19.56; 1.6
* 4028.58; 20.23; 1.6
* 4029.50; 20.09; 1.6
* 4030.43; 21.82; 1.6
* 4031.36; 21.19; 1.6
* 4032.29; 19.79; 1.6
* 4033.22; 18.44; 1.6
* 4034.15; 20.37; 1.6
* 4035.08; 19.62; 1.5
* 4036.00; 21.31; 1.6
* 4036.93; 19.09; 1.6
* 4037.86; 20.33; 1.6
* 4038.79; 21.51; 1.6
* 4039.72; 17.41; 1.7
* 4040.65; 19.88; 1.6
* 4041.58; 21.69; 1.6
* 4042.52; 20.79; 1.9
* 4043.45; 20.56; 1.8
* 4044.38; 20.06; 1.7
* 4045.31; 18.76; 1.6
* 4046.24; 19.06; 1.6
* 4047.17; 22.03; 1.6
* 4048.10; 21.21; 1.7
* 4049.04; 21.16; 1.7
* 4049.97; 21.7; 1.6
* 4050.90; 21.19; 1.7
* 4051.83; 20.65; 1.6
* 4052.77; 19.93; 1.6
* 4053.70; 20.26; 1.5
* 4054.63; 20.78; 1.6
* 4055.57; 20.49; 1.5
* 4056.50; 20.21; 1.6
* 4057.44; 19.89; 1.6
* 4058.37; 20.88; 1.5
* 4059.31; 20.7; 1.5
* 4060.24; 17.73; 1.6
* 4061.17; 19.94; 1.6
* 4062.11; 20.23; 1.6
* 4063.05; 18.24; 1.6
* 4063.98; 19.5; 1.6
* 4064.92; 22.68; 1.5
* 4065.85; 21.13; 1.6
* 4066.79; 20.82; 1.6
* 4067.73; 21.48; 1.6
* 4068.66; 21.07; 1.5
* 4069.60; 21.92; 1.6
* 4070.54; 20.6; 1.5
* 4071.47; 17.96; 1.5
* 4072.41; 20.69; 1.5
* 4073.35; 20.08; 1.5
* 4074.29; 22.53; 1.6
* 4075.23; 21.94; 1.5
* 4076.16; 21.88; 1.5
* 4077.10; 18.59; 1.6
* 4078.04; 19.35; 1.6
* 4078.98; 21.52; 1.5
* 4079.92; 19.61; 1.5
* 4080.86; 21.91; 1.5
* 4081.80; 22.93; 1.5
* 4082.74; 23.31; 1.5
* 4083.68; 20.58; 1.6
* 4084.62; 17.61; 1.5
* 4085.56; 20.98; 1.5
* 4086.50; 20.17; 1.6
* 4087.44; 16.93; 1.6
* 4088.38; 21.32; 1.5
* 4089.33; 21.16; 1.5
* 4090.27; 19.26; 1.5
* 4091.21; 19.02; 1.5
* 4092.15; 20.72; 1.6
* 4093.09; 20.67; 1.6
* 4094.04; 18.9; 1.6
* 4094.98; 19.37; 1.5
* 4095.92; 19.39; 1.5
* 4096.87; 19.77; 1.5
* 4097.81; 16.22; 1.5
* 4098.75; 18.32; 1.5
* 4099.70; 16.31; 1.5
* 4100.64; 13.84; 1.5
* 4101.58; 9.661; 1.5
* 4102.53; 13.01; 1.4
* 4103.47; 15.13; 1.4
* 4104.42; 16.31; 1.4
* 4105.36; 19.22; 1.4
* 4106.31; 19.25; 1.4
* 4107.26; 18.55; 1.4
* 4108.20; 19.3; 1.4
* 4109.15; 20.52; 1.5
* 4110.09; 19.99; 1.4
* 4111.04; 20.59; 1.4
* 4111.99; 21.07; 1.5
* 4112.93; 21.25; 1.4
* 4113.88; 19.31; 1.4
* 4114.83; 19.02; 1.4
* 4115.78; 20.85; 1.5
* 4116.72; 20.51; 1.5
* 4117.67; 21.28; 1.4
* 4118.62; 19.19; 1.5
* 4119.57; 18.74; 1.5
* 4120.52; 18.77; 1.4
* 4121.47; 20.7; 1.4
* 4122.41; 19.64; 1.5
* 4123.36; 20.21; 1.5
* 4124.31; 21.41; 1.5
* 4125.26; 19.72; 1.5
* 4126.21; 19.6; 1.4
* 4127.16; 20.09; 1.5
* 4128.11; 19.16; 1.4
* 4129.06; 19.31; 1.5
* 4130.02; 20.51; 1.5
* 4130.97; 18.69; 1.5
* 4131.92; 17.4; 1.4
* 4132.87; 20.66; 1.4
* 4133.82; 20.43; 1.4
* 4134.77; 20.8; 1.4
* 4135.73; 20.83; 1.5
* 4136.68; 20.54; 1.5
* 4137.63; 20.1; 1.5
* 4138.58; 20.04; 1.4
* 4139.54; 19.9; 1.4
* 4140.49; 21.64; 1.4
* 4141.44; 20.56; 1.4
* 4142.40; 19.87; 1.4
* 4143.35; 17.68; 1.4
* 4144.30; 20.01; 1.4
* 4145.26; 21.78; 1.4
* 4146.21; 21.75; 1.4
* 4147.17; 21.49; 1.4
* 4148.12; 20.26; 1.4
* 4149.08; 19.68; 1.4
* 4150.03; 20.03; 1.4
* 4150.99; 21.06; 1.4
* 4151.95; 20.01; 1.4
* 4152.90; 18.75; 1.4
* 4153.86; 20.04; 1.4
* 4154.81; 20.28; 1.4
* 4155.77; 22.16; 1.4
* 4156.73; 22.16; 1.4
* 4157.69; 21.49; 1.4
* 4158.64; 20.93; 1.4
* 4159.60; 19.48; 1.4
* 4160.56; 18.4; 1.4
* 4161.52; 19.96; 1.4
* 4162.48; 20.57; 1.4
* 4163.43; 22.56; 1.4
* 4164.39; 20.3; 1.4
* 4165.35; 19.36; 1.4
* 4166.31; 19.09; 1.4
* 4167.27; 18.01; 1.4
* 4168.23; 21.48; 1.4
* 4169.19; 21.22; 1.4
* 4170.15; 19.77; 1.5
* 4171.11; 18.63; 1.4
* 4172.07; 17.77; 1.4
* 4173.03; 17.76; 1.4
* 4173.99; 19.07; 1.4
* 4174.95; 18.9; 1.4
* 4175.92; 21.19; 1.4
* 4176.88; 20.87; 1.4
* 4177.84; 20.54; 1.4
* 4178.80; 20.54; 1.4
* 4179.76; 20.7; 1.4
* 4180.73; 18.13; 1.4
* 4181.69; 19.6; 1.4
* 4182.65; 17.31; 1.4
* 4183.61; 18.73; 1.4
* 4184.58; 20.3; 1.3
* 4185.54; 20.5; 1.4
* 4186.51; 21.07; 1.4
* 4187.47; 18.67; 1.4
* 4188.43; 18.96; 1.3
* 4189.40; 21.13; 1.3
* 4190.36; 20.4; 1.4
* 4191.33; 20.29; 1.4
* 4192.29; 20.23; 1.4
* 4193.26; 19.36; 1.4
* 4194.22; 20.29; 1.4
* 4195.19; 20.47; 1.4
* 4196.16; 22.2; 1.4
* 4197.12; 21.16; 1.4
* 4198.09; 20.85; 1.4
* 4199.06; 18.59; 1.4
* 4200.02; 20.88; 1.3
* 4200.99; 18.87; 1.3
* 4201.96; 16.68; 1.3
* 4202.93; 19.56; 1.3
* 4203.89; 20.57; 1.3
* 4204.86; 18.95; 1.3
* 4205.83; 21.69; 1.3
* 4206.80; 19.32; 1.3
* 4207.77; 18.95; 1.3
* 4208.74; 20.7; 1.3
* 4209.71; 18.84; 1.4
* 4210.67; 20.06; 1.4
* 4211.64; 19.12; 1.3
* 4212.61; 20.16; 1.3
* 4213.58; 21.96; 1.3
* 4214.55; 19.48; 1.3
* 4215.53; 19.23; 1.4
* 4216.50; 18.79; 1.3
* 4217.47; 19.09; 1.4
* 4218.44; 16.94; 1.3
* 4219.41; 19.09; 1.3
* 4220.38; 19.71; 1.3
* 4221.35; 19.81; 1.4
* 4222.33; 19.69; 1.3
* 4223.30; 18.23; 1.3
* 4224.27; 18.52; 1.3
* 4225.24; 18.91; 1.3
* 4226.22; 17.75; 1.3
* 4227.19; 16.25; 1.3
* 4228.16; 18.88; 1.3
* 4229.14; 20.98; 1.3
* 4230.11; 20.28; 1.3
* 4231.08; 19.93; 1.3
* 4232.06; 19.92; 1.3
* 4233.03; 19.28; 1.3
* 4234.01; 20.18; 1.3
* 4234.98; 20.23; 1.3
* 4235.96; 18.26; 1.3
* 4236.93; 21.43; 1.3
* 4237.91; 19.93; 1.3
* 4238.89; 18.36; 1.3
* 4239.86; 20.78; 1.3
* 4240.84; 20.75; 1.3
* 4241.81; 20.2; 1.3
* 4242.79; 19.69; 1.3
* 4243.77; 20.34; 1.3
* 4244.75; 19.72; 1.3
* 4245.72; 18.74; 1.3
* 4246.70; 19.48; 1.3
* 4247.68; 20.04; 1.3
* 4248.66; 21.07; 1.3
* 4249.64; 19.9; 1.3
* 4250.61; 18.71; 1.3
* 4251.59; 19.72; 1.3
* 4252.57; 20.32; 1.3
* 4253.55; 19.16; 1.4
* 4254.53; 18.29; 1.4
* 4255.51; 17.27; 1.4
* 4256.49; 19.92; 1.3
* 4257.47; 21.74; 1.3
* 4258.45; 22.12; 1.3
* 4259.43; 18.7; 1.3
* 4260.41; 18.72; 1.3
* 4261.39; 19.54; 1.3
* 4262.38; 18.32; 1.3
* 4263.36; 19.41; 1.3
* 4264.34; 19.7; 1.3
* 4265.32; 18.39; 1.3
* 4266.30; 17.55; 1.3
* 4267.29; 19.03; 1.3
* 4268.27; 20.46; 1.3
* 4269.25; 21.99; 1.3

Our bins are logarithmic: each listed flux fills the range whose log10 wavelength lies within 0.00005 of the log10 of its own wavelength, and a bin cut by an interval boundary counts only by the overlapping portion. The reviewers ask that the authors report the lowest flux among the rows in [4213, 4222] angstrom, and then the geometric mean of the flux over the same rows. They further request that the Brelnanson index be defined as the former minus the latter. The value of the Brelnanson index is -2.37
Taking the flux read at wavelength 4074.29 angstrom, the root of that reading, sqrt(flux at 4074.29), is 4.75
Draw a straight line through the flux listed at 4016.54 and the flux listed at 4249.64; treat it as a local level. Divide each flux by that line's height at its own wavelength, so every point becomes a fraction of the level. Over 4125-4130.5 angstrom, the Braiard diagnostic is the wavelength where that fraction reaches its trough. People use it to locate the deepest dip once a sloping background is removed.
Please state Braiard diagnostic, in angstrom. 4128.11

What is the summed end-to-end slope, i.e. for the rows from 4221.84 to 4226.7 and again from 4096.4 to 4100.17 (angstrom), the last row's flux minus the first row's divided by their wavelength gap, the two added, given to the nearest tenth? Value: -1.7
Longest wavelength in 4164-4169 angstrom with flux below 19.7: 4167.27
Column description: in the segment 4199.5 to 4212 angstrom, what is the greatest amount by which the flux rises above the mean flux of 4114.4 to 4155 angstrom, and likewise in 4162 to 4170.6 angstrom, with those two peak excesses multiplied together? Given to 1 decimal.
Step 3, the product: 4.0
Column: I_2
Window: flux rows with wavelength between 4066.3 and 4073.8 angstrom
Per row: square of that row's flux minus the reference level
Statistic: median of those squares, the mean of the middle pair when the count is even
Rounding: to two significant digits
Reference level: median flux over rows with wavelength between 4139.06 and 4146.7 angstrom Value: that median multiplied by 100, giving 45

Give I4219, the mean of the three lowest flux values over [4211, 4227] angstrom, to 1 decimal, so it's 17.6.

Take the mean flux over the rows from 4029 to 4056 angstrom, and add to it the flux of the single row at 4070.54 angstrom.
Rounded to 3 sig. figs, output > 41.0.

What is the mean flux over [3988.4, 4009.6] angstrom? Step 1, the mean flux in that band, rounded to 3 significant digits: 20.1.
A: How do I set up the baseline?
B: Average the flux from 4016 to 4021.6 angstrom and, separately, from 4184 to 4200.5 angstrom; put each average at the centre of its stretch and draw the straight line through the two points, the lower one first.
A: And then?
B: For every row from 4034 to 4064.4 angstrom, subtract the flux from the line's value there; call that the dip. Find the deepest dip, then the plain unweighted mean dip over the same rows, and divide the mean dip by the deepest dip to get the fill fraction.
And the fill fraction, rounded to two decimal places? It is 0.26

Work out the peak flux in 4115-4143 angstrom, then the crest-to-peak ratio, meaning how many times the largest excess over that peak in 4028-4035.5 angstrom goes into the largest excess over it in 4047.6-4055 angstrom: 0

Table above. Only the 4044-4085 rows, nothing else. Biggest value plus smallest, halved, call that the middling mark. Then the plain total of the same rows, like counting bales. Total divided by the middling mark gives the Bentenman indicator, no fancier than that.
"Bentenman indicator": 44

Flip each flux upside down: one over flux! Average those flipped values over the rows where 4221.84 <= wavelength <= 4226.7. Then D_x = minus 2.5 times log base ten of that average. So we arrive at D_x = 3.17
